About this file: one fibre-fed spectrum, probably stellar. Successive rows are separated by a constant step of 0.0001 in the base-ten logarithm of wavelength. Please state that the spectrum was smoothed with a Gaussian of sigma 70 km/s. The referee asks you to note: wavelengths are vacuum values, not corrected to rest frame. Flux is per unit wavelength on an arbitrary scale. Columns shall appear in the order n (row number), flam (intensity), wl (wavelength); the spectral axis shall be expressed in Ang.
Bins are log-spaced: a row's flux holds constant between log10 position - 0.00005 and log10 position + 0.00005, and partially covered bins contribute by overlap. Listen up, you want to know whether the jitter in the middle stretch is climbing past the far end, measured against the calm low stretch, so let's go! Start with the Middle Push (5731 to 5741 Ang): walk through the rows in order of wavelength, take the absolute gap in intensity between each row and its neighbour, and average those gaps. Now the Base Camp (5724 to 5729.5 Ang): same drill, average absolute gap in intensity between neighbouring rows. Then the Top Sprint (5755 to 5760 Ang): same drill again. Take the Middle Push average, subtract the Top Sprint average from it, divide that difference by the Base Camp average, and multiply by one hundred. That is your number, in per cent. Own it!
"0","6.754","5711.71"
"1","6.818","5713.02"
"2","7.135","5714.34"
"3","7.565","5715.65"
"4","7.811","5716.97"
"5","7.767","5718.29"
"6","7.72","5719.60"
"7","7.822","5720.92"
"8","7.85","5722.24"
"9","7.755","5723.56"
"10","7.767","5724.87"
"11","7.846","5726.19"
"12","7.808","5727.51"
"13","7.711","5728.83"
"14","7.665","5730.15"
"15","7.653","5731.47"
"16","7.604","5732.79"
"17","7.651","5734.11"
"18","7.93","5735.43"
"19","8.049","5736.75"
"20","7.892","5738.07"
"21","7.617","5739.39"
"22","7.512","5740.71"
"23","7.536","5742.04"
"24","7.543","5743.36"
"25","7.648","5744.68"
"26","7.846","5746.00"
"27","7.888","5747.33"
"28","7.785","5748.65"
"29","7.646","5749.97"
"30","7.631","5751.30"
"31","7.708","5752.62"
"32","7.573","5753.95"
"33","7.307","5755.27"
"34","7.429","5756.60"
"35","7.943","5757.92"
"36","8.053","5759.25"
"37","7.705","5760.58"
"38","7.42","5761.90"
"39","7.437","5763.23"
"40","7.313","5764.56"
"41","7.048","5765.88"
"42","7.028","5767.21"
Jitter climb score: -142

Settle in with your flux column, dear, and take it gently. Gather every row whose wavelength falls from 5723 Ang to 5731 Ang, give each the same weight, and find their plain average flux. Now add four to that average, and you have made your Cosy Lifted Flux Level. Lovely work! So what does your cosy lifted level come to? 11.8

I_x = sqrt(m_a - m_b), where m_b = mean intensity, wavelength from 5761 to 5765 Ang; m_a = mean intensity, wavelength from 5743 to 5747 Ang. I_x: 0.54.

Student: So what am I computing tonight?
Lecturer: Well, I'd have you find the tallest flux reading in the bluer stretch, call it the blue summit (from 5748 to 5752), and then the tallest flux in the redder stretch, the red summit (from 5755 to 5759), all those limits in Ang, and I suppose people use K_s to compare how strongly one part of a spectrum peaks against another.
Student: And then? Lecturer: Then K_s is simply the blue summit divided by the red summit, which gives 0.98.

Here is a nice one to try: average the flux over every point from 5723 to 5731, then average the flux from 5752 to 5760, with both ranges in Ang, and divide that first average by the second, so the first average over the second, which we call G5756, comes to 1.01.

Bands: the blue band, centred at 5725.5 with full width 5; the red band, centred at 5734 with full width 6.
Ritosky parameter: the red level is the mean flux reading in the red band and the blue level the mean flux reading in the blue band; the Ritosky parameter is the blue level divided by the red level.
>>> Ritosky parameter 1.00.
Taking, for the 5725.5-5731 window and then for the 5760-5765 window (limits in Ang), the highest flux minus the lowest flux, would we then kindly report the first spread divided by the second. 0.46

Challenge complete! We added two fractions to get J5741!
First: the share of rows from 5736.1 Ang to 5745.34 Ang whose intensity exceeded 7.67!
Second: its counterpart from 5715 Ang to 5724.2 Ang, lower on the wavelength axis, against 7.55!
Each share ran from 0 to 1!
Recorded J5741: 1.29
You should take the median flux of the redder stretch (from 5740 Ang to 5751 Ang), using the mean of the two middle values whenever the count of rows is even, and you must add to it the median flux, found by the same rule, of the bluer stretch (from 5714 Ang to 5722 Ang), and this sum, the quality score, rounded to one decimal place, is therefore 15.4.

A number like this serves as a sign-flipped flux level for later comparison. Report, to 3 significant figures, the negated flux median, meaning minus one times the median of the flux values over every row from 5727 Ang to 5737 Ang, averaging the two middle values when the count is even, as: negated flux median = -7.69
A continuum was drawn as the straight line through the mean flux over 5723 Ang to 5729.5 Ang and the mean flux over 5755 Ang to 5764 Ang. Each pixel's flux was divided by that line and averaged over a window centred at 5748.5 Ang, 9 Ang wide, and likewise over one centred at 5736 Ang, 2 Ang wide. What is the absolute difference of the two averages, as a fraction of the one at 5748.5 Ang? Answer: 0.024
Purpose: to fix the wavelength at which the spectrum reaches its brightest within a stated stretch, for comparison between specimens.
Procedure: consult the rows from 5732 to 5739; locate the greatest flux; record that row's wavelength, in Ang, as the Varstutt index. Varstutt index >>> 5736.75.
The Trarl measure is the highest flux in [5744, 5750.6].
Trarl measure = 7.888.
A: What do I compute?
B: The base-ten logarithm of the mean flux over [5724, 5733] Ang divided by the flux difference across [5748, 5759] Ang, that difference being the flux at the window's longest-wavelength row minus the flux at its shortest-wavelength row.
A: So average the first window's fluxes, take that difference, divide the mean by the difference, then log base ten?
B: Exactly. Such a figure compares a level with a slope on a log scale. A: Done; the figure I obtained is 1.7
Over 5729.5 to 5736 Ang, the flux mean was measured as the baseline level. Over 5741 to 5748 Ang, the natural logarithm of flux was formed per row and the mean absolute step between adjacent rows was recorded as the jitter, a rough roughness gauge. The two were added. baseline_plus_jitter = 7.71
